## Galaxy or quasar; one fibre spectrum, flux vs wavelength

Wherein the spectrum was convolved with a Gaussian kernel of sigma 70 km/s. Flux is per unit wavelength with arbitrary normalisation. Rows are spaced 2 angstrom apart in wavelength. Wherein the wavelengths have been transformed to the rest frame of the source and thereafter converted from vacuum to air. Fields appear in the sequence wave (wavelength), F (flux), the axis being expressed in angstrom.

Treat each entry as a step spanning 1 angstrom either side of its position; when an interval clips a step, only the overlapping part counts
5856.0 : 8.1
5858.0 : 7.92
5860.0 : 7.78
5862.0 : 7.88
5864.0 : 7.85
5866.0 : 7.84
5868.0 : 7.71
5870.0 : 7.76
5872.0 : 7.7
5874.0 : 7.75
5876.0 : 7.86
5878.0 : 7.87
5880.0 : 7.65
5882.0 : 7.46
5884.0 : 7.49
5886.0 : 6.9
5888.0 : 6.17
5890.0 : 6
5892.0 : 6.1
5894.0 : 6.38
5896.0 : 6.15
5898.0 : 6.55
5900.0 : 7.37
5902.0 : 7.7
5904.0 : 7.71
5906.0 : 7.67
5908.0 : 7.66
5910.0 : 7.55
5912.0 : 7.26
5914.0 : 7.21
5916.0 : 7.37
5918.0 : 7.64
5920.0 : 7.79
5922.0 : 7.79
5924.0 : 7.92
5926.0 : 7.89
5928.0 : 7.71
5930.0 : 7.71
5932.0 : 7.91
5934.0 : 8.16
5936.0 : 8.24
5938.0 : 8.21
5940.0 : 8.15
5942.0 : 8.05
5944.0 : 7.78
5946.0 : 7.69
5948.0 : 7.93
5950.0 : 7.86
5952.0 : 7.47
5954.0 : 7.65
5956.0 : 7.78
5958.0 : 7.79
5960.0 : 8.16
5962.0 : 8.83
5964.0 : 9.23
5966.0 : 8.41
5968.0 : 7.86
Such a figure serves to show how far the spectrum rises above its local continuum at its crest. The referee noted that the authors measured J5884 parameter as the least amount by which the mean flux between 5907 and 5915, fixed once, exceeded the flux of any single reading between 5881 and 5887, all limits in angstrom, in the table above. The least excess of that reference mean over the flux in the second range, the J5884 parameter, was -0.1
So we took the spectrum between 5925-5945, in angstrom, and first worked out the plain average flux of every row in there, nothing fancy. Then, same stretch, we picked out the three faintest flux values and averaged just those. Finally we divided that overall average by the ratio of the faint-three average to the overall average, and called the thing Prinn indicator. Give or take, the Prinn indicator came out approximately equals 8.2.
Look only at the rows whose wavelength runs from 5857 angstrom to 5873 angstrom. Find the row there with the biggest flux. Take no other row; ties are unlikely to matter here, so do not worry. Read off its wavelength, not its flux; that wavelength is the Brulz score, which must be 5858.0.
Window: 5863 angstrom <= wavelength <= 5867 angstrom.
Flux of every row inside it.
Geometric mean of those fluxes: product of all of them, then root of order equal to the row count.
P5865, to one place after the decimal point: 7.8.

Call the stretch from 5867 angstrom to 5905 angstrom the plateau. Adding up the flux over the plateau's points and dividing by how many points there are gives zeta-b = 7.2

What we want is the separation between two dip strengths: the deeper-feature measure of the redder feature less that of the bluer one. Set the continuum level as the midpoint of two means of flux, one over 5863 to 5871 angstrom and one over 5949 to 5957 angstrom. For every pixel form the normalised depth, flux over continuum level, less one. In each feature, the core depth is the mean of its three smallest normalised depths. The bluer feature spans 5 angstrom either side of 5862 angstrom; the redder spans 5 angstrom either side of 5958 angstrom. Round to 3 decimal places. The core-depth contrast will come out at -0.011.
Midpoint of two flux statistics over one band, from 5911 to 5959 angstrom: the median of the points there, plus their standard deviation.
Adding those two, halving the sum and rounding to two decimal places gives 4.03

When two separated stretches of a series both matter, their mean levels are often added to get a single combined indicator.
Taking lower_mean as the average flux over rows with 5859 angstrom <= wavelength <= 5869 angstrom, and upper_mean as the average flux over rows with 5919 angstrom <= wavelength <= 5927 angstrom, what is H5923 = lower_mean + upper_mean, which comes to 15.7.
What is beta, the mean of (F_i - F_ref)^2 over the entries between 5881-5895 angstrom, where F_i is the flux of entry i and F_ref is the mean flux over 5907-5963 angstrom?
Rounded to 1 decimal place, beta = 1.8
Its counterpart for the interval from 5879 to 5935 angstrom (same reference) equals 0.7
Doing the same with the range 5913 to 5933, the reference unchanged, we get 0.1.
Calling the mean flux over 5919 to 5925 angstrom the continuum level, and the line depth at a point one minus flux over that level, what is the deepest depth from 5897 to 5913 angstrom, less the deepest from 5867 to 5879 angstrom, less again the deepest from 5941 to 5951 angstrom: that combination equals 0.13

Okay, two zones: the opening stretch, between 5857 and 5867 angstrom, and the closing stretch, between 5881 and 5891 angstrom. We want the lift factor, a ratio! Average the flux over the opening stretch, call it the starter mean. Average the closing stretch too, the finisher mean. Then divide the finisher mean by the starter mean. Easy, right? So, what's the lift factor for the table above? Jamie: 0.87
